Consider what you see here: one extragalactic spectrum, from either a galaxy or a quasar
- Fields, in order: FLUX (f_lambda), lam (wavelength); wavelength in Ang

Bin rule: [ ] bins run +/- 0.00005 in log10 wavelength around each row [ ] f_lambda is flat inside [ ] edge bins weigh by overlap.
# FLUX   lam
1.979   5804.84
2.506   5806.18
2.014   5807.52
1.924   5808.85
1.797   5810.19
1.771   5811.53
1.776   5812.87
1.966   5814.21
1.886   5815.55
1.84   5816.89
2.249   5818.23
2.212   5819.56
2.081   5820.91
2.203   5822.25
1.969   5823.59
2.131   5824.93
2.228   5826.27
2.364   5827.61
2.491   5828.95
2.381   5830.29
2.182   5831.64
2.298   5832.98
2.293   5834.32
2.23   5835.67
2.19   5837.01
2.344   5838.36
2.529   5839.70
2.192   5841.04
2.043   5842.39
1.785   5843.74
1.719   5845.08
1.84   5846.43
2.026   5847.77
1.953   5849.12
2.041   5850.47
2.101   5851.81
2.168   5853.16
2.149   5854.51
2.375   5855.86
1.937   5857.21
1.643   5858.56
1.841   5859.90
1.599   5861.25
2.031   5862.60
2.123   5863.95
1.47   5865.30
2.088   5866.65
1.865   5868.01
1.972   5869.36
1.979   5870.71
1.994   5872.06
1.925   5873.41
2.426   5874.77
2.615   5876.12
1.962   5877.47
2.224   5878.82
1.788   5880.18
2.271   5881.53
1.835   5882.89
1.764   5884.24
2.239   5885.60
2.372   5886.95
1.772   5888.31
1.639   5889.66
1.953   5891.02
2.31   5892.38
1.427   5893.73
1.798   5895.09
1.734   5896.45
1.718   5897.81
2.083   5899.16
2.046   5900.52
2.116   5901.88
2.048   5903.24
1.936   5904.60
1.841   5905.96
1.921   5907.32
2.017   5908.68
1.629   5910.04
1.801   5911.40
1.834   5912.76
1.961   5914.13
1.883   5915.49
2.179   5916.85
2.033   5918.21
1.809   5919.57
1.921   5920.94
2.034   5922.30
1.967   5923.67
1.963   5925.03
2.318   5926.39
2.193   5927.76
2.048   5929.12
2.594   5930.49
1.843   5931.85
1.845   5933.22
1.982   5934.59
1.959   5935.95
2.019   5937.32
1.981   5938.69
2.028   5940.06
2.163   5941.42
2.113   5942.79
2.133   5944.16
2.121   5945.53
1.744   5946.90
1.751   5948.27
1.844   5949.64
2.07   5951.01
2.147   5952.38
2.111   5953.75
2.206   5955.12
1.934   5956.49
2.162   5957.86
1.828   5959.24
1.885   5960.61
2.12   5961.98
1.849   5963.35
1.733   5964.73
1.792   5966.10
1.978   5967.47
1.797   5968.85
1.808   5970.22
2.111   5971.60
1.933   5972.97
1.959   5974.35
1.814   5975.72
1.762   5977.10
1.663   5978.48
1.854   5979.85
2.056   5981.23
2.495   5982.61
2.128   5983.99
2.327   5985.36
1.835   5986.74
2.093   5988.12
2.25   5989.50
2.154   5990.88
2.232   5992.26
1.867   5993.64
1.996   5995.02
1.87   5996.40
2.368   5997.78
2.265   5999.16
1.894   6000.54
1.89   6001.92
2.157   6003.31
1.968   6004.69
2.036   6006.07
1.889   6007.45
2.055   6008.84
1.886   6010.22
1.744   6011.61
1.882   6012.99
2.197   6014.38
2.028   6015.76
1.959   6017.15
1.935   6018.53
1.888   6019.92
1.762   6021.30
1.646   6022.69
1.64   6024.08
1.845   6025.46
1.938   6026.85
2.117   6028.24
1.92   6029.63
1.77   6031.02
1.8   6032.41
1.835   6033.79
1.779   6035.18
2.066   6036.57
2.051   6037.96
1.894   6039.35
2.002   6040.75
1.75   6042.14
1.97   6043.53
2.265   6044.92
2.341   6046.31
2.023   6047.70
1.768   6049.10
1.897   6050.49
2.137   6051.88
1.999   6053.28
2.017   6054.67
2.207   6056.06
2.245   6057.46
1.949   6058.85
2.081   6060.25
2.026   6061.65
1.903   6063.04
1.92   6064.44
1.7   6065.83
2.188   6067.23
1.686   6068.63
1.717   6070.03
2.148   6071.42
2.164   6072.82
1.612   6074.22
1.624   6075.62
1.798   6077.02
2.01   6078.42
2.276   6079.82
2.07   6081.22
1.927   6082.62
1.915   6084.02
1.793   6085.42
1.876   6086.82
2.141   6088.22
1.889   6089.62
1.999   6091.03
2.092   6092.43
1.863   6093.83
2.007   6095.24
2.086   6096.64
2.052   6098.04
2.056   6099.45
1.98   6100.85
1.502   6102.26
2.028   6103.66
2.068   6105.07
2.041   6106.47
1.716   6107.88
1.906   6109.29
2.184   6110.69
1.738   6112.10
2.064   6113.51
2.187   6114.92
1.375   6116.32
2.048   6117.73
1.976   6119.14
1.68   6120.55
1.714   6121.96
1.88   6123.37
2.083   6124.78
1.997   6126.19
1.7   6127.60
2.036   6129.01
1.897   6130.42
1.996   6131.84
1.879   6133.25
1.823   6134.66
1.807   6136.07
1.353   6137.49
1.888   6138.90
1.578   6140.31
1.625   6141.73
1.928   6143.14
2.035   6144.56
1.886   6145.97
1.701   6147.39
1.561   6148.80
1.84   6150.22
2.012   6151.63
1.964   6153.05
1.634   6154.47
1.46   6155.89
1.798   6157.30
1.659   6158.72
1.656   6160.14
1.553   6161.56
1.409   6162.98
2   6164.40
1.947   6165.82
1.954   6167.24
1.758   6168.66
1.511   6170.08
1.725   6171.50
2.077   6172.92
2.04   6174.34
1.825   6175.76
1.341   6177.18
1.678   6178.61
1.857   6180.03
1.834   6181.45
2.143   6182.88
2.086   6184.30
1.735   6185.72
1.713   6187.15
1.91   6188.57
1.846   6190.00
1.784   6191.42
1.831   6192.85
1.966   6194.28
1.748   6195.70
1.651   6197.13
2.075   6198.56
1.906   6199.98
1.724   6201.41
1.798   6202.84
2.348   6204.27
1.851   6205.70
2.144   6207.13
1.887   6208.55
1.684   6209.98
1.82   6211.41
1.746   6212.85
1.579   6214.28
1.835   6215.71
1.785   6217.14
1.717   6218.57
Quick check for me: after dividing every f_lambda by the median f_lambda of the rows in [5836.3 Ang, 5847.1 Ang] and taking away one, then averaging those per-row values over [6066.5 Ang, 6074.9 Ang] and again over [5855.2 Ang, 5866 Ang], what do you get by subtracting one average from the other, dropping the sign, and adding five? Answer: 5.02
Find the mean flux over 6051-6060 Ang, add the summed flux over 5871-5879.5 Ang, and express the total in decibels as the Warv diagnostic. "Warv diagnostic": 11.8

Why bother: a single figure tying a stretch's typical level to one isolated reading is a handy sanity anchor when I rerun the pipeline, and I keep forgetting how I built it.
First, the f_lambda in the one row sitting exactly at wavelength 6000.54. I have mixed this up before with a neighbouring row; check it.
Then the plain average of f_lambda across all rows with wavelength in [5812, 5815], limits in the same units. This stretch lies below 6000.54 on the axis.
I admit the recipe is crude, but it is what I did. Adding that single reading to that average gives 3.8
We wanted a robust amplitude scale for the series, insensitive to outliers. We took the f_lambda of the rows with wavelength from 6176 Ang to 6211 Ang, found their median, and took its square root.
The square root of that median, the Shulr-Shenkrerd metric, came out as 1.36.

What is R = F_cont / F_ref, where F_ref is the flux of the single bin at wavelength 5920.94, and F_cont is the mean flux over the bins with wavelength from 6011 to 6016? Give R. 1.02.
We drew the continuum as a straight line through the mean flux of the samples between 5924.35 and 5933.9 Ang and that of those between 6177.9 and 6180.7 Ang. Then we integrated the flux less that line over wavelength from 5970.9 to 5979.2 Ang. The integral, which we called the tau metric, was -1.5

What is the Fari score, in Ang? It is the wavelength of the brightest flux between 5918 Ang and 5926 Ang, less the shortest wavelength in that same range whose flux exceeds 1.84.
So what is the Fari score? 4.1 Ang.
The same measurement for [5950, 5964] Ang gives 4.1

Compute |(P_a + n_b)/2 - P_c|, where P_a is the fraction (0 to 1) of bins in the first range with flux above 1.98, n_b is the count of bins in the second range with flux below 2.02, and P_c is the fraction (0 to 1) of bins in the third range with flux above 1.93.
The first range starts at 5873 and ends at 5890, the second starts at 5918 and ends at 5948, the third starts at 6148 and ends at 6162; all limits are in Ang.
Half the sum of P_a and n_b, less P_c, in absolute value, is 5.5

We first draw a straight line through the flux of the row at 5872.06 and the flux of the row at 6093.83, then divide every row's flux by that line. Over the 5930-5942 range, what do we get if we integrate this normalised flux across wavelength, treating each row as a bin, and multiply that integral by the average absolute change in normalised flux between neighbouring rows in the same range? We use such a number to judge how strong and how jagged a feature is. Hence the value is 1.0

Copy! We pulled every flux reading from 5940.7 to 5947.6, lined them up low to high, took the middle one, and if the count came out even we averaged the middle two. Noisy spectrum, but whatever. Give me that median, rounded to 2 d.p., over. 2.12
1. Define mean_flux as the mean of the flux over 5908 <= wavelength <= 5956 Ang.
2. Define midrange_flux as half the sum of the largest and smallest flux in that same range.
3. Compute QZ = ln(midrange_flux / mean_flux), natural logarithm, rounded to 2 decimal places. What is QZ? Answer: 0.05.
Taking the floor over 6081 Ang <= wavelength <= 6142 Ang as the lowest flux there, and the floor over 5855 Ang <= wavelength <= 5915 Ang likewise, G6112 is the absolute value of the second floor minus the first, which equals 0.07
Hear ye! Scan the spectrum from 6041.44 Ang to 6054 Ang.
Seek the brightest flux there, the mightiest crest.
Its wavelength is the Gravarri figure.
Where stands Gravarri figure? 6046.31 Ang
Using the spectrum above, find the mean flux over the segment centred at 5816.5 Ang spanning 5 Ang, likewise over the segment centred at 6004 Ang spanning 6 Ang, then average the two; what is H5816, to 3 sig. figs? 2.00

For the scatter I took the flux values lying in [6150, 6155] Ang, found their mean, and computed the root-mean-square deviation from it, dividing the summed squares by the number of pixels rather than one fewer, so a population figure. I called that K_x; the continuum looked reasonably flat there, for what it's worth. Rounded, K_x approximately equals 0.15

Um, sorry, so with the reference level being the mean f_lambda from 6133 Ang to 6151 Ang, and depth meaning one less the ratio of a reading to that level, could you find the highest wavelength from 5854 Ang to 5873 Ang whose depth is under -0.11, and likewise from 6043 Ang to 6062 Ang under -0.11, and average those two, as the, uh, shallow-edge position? 5966.9 Ang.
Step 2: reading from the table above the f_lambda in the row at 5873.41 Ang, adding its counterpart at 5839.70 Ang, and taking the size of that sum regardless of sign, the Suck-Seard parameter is 4.45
